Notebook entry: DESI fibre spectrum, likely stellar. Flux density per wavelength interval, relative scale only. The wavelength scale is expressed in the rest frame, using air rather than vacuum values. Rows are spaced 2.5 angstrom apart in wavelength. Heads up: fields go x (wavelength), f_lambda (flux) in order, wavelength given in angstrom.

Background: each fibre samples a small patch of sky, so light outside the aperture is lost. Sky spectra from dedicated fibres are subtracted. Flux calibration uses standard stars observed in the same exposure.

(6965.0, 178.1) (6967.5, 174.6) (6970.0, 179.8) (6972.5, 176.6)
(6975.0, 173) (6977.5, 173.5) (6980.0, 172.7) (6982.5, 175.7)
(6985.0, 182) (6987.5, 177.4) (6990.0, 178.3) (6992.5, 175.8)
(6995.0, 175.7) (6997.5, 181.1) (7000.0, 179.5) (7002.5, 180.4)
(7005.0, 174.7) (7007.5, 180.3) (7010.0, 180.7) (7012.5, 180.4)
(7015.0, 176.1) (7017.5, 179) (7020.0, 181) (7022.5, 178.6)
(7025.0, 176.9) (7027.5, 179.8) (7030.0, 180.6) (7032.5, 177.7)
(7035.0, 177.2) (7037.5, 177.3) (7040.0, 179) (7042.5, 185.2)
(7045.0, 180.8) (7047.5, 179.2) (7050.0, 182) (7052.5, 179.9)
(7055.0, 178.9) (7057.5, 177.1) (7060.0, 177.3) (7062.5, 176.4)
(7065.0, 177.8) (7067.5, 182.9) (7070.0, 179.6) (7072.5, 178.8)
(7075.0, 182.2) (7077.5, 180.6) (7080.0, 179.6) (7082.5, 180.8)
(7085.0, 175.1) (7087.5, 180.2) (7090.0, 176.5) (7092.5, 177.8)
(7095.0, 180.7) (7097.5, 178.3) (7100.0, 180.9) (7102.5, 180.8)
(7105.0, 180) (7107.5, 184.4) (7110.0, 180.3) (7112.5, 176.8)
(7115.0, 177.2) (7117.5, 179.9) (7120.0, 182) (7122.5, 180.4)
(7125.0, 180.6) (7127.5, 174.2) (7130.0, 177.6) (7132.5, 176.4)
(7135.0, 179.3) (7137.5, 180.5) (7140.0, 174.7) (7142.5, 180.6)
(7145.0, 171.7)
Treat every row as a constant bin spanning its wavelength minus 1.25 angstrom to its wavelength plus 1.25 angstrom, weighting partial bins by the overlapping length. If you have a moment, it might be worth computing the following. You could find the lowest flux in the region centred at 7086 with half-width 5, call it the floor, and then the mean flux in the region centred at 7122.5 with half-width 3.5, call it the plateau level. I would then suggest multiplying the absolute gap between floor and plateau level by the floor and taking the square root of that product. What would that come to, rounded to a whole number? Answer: 32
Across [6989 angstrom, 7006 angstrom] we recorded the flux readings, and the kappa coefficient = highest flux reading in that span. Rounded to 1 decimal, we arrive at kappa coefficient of 181.1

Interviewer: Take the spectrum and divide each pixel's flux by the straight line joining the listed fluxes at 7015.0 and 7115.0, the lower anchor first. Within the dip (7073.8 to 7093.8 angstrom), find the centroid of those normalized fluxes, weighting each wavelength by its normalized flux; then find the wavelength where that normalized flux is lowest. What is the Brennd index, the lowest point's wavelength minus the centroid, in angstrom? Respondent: 1.3 angstrom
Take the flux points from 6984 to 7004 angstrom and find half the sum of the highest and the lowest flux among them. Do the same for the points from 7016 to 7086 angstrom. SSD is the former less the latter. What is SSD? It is -1.3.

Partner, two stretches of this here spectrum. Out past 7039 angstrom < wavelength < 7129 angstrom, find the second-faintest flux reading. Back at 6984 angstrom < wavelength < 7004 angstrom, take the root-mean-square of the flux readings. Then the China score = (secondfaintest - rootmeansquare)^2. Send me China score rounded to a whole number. 14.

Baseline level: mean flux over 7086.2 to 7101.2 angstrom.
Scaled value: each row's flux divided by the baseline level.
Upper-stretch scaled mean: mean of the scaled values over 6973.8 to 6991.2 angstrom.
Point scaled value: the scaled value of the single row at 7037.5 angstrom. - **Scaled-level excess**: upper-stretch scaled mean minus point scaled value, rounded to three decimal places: -0.007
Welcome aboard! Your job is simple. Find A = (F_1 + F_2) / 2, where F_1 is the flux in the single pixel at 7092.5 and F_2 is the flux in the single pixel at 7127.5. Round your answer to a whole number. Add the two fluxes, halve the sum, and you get 176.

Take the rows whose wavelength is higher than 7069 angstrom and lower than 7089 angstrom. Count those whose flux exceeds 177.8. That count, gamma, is 7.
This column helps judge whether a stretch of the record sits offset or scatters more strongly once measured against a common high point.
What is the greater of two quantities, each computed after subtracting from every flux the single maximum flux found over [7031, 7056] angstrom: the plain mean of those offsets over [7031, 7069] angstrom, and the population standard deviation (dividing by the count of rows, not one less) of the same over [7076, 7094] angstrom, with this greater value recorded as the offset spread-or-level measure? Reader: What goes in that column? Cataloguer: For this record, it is 2.1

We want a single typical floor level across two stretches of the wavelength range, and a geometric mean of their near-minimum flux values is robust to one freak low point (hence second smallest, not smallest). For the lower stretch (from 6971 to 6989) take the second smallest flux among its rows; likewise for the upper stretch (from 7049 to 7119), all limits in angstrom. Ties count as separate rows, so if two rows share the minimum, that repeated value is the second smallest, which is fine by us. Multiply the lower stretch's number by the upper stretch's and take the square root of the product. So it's 175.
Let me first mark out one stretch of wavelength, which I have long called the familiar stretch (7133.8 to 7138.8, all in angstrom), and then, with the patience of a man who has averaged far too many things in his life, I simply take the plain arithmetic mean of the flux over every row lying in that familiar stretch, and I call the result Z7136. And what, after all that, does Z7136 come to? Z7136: 180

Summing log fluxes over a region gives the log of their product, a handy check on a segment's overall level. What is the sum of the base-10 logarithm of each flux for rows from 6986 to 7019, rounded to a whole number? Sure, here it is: 29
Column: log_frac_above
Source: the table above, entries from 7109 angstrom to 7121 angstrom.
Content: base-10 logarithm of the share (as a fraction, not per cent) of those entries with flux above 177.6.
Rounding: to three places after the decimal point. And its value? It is -0.222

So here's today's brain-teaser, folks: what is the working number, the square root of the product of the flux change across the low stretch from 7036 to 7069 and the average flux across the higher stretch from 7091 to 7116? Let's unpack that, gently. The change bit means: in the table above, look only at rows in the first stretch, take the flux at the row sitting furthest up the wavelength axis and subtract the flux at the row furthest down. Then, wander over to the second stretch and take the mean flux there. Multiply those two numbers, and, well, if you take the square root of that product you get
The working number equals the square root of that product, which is 31.7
